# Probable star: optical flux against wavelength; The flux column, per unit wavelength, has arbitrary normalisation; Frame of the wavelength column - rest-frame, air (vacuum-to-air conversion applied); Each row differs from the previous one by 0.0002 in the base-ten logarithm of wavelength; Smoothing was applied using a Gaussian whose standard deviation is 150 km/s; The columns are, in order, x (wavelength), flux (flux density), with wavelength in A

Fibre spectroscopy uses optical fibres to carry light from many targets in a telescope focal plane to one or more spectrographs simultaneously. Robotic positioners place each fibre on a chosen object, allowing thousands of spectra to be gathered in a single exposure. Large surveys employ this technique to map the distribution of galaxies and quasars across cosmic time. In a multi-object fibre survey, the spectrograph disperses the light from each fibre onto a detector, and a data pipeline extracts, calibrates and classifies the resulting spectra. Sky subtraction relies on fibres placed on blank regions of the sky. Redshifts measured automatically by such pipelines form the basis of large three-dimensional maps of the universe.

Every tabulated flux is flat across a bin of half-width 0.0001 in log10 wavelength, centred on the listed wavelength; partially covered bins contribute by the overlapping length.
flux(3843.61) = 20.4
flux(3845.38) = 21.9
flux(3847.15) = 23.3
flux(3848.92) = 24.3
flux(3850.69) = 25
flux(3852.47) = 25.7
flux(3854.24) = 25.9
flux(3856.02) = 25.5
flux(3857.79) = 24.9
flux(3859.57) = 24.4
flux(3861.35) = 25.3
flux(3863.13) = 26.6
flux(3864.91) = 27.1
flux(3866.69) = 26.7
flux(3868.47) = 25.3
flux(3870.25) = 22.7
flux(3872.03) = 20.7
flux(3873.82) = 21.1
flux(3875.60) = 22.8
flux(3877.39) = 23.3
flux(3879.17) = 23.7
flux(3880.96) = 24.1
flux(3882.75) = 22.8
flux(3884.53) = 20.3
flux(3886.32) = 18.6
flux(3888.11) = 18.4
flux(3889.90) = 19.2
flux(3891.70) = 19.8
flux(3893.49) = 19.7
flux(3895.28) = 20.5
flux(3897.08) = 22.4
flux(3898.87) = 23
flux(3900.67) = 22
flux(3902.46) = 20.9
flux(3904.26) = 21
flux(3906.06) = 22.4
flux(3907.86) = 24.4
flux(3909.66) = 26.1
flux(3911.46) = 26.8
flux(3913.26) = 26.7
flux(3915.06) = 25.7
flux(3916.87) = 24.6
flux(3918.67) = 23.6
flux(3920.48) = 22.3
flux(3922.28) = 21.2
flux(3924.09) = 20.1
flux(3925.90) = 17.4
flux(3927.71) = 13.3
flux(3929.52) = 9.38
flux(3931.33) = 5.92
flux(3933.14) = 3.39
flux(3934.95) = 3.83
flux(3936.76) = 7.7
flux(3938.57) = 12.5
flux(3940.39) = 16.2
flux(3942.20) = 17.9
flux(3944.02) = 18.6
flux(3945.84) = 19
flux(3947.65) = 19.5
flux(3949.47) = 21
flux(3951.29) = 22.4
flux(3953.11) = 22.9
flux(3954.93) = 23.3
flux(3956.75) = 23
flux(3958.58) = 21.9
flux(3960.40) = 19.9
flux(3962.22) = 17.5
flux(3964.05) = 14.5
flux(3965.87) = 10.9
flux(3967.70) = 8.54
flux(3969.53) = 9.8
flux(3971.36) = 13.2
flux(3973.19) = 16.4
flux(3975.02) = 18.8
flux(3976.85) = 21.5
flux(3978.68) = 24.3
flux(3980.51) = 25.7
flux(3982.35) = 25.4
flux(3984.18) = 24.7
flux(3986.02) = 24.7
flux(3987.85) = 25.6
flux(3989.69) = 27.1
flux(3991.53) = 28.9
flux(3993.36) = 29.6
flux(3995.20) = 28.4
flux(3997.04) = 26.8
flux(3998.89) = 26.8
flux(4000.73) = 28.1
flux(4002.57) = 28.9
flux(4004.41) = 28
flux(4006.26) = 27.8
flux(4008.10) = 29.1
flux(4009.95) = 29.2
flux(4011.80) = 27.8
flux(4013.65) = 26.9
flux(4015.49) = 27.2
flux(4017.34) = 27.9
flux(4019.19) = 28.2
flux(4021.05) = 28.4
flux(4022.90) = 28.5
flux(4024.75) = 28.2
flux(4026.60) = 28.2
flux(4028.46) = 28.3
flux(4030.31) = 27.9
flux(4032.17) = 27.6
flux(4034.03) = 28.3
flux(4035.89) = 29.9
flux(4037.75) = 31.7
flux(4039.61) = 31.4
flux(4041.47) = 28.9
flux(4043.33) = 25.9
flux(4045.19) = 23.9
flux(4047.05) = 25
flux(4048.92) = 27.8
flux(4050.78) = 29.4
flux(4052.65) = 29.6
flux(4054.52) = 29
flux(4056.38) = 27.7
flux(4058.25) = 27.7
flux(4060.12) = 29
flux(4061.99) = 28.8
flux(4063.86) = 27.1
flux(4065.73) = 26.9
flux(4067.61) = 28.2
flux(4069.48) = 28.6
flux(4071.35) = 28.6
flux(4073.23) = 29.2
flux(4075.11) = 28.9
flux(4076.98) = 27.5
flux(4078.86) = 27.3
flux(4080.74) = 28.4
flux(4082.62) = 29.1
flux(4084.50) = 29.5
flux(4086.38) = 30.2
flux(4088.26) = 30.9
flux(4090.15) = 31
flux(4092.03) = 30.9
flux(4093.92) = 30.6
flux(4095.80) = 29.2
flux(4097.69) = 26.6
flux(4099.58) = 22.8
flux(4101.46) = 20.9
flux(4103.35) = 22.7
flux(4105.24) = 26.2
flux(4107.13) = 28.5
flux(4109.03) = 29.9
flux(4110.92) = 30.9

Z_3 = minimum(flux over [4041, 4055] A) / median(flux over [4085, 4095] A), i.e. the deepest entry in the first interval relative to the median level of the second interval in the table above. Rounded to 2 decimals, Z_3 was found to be 0.77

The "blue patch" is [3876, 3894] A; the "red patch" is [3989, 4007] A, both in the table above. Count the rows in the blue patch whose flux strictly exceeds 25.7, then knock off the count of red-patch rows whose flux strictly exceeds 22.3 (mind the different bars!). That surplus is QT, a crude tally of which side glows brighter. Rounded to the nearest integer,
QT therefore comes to -10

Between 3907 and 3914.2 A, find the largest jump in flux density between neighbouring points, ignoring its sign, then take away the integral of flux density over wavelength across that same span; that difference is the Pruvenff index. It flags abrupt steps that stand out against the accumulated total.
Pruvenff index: -186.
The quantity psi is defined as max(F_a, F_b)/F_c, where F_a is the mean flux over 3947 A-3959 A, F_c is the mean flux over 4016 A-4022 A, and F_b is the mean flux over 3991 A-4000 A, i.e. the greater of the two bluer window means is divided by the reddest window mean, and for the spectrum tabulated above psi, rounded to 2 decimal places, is 1.00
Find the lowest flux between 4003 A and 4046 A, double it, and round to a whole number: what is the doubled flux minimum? 48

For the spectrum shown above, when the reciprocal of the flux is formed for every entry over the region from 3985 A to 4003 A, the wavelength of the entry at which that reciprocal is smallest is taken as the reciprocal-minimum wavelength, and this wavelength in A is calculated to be 3993.36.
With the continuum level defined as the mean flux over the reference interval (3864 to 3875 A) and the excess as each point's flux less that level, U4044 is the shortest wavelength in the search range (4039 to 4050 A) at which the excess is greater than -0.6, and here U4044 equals 4039.61 A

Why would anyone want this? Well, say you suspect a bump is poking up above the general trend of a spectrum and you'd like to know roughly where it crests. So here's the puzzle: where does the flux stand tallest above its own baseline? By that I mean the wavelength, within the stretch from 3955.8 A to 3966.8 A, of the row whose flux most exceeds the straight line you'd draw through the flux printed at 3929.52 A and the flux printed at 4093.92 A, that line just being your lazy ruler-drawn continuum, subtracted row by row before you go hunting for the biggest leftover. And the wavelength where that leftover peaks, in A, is 3956.75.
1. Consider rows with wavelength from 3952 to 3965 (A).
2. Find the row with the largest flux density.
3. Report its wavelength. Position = 3954.93 A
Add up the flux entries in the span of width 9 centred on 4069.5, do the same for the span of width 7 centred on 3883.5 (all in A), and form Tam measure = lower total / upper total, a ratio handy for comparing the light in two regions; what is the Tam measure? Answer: 0.61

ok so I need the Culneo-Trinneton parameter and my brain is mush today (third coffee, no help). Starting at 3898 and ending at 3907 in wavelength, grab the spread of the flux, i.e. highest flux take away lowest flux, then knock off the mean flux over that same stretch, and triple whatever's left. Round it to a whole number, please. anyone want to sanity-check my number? -59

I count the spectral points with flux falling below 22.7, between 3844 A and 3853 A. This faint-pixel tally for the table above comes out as 1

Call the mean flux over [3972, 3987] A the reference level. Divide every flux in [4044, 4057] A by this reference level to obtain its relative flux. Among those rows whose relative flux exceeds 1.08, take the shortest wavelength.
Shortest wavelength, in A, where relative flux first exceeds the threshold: 4047.05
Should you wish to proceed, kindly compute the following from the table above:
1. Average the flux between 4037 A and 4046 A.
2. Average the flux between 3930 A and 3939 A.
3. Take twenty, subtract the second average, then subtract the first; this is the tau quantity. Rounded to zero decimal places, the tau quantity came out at -15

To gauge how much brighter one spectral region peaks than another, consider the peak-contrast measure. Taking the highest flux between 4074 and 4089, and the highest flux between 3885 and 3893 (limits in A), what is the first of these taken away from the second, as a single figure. -11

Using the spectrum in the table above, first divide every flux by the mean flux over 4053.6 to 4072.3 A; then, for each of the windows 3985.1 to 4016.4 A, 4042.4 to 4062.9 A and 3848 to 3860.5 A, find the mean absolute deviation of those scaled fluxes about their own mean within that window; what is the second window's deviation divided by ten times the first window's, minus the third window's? 0.12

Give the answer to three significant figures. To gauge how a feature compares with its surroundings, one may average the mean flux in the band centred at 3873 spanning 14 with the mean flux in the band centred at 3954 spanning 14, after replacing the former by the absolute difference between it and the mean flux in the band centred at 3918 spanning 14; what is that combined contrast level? 11.2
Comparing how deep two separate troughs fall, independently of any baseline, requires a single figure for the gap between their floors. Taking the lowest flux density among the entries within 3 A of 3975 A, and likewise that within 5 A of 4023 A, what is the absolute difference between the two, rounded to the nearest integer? 12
